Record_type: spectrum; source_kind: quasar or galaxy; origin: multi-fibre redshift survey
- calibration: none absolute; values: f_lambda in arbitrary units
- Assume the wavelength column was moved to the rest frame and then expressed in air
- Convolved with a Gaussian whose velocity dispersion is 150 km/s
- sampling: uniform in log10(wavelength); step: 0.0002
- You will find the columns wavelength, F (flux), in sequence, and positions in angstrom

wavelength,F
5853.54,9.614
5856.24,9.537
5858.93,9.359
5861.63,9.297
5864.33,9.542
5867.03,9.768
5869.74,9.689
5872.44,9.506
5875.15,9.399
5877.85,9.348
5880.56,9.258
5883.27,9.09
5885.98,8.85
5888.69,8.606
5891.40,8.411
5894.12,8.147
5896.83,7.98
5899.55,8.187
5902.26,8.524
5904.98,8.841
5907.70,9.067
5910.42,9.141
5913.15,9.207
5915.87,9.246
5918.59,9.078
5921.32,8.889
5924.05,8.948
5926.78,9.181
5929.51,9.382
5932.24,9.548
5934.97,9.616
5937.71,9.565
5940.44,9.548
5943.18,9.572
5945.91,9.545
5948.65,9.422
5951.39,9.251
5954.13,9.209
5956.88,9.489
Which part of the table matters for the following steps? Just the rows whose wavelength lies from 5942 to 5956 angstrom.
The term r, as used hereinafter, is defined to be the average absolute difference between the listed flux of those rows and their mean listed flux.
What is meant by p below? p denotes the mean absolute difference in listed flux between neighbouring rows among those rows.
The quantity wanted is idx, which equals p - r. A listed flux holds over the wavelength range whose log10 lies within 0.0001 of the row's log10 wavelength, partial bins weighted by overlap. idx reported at -0.05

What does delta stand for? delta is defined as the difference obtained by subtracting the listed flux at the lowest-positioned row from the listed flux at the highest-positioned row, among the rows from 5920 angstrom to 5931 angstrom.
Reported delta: 0.49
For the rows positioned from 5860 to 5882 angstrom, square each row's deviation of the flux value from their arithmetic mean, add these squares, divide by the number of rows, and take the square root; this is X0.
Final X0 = 0.17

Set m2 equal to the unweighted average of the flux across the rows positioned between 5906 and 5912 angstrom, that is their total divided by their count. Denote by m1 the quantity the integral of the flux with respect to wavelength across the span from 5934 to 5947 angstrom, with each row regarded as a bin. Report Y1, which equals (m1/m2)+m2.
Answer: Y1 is 22.8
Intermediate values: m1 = 124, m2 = 9.10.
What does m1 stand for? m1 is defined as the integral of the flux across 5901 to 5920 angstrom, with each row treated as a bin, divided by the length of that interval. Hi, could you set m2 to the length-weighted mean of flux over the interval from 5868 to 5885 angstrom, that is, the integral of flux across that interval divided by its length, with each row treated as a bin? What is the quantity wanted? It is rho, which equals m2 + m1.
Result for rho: 18.39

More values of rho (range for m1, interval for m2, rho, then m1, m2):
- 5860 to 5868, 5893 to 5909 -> 17.98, 9.52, 8.5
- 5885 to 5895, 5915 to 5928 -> 17.56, 8.51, 9.1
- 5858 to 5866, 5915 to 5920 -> 18.57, 9.42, 9.2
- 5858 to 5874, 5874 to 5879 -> 18.91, 9.52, 9.4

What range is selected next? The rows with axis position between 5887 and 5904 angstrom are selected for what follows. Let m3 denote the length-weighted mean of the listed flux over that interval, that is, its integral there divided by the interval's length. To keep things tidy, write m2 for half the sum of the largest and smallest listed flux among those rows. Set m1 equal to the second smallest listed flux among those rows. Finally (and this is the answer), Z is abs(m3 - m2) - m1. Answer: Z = -8.1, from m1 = 8.147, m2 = 8.3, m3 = 8.33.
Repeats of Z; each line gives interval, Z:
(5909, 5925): -8.9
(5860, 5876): -9.4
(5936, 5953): -9.3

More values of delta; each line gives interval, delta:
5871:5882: -0.25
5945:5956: -0.34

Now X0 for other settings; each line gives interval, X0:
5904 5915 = 0.14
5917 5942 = 0.27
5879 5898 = 0.44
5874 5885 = 0.12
